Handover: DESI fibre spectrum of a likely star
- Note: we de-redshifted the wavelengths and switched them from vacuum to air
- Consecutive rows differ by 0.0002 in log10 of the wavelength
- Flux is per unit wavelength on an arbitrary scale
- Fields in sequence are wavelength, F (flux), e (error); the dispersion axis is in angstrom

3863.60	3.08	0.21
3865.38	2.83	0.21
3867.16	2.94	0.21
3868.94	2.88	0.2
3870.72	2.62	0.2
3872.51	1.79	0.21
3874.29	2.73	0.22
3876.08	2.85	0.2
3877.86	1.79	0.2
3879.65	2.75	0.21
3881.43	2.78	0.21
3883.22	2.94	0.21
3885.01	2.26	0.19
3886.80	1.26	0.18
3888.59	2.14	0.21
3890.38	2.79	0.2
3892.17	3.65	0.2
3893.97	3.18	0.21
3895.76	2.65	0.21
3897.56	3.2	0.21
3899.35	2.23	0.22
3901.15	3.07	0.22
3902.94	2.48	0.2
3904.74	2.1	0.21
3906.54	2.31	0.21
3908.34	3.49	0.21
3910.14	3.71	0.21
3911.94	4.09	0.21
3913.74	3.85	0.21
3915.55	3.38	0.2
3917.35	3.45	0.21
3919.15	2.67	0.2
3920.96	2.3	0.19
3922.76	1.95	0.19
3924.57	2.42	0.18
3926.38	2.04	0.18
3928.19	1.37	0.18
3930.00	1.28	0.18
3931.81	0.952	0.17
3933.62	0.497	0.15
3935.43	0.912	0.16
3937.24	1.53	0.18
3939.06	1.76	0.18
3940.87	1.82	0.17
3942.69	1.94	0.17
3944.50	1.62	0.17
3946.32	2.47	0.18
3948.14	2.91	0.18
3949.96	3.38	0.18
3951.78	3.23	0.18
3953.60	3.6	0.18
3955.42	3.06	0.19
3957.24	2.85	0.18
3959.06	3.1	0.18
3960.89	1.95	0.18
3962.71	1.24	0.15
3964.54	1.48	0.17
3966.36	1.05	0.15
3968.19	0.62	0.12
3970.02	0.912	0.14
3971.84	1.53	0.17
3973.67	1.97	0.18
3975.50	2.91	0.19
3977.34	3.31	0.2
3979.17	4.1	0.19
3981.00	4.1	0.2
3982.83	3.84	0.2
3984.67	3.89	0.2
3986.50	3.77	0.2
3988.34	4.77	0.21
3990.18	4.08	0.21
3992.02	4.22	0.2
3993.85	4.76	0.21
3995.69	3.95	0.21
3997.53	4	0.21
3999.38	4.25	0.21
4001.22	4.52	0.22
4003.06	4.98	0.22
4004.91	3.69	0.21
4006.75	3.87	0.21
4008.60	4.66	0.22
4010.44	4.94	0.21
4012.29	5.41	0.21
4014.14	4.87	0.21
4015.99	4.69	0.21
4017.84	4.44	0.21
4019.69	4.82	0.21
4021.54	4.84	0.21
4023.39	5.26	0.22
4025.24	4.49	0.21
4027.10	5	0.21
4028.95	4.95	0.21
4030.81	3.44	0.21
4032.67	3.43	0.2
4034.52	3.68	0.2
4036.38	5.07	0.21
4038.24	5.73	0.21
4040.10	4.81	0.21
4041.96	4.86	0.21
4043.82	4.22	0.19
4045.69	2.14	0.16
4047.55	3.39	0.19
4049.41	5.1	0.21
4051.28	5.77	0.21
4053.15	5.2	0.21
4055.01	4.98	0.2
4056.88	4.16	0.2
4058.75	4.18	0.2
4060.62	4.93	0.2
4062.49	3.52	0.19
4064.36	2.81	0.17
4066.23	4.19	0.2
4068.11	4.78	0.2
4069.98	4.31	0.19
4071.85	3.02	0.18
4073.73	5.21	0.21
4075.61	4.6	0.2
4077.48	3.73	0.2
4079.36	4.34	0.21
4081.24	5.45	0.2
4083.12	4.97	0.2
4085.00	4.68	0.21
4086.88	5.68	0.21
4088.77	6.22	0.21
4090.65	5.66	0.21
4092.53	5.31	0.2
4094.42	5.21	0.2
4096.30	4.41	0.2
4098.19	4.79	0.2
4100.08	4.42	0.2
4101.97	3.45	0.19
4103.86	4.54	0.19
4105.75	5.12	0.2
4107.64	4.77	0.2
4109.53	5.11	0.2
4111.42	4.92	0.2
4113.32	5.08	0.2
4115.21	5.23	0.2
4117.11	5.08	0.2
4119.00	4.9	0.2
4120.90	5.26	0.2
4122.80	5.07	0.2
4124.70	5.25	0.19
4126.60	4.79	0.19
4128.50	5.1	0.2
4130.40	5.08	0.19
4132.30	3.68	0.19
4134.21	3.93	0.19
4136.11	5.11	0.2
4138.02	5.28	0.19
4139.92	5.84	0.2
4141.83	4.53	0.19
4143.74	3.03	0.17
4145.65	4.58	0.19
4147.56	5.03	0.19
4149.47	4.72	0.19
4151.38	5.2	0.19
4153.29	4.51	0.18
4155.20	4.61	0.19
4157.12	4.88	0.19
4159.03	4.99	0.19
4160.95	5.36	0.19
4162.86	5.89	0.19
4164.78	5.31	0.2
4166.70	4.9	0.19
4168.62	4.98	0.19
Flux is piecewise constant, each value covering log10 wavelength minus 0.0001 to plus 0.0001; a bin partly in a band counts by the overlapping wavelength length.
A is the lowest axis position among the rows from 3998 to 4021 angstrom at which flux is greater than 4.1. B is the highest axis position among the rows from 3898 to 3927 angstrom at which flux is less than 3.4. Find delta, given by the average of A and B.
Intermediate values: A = 3999.38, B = 3926.38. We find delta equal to 3962.9 angstrom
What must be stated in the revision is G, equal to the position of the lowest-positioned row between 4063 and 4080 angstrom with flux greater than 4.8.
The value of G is 4073.73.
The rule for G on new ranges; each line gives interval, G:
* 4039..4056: 4040.10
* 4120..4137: 4120.90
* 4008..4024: 4010.44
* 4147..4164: 4147.56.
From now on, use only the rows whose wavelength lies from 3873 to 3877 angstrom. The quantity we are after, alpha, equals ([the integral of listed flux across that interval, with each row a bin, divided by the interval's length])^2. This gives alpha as 7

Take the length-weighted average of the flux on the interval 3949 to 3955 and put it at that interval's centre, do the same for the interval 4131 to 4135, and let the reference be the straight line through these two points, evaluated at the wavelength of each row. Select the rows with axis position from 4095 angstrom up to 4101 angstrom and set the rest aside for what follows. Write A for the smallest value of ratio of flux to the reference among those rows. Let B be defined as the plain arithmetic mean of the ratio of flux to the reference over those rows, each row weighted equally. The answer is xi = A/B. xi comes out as 0.97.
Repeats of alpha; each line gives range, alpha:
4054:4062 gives 20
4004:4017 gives 21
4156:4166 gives 28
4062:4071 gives 15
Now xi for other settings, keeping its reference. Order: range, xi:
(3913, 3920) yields 0.80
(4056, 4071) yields 0.68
